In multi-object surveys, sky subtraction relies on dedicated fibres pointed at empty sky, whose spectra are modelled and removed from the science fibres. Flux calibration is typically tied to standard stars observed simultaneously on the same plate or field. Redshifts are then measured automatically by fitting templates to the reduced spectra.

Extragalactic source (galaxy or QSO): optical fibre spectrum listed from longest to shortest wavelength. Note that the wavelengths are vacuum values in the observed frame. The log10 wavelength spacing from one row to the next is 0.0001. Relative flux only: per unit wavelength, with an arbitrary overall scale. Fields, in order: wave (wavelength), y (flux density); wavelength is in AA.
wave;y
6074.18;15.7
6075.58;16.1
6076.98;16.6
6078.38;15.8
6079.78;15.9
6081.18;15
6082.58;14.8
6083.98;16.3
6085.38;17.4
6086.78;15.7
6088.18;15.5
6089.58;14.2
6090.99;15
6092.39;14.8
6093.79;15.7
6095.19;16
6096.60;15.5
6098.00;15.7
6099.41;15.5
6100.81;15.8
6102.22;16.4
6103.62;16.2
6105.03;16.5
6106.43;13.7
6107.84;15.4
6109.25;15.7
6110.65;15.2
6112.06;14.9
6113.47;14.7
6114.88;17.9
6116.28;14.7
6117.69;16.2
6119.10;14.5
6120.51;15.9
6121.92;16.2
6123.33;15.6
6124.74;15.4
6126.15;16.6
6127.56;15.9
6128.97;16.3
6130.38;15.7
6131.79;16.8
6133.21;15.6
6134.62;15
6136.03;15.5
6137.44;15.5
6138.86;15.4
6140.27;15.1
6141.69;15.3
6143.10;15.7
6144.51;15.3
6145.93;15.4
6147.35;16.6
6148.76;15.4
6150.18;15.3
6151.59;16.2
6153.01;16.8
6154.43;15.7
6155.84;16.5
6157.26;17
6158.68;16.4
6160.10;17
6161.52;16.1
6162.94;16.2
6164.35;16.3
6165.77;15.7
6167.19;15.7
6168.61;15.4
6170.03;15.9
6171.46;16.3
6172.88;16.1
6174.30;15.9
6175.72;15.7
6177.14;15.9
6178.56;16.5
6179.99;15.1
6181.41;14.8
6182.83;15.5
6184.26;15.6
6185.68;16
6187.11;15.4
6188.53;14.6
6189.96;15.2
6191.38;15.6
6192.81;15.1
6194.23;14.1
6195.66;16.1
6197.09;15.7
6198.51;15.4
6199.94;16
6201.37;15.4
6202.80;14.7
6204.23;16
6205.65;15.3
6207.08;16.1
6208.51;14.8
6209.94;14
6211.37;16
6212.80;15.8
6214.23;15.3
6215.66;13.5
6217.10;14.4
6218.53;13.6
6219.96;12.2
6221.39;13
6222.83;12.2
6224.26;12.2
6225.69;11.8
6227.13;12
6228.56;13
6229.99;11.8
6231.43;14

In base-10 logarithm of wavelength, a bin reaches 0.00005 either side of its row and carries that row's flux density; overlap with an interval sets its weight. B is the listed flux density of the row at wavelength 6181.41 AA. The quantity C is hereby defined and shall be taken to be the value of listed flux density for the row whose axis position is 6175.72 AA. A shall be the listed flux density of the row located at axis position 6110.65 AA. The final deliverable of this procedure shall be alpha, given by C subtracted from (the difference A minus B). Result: -15.3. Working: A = 15.2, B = 14.8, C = 15.7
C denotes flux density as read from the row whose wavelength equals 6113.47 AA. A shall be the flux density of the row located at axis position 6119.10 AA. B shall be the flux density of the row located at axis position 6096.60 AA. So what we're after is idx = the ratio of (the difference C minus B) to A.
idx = -0.055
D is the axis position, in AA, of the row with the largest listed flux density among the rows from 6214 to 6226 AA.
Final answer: 6214.23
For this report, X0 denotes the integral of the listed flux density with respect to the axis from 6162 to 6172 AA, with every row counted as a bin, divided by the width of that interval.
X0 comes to 15.9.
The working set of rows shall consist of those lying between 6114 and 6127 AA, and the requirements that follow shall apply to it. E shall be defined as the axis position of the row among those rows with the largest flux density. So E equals 6114.88 AA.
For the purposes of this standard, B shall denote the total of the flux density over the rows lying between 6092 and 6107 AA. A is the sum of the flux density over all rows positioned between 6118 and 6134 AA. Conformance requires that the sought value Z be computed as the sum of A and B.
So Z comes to 346.3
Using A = 174.5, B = 172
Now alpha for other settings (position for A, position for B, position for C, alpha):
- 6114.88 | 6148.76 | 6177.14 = -13.4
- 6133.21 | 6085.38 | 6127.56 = -17.7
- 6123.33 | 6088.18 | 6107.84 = -15.3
